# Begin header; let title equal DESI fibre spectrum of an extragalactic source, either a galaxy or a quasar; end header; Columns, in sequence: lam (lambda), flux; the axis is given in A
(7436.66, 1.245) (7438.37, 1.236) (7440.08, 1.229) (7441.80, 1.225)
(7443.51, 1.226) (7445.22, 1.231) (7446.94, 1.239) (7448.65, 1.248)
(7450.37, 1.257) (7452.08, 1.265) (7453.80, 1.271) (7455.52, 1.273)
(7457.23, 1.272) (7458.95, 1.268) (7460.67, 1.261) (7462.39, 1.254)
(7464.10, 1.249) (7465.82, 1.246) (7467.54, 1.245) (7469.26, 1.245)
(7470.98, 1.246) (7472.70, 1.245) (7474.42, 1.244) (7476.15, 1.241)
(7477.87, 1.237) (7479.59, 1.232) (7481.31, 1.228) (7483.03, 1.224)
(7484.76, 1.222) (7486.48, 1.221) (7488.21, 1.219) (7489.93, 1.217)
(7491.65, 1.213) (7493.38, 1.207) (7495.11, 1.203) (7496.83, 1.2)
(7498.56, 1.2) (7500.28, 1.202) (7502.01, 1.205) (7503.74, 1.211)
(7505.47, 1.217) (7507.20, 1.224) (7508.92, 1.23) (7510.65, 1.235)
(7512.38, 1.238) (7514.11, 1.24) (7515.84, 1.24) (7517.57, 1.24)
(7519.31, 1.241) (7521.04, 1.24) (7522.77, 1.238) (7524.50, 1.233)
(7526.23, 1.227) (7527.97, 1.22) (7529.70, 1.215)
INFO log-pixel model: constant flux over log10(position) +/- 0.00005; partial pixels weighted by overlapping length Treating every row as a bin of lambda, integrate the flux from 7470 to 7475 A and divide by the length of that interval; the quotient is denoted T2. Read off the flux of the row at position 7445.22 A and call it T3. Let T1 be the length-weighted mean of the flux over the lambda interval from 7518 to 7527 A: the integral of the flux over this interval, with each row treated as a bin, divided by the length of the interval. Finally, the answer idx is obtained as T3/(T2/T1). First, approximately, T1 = 1.24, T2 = 1.245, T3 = 1.231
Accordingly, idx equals 1.22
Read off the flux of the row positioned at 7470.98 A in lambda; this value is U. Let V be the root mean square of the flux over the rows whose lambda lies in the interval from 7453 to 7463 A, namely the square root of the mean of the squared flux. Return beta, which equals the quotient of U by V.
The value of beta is 0.98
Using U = 1.246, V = 1.267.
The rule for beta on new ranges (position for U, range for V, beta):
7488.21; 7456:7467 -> 0.97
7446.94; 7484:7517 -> 1.02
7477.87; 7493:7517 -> 1.02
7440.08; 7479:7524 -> 1.01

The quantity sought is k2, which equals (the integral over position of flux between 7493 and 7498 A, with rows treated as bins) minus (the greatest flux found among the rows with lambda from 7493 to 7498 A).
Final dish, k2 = 4.80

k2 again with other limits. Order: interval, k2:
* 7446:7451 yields 4.97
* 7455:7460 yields 5.08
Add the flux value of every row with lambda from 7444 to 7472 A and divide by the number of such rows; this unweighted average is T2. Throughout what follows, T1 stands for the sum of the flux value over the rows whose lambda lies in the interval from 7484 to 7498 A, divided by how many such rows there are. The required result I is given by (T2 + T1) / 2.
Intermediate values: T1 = 1.21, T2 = 1.254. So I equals 1.23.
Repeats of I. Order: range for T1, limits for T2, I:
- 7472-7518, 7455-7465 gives 1.24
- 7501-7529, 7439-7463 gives 1.24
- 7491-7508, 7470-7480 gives 1.22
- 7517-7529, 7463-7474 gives 1.24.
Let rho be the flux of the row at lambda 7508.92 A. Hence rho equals 1.23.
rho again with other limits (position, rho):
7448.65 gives 1.248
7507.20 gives 1.224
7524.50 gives 1.233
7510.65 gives 1.235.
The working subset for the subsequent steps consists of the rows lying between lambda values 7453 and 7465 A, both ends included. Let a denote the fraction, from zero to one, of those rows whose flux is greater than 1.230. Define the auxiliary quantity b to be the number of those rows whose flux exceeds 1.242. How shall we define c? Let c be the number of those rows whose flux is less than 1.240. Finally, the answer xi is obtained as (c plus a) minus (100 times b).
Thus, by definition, -699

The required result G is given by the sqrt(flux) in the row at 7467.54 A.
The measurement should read 1.12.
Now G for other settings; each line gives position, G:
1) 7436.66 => 1.12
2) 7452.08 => 1.12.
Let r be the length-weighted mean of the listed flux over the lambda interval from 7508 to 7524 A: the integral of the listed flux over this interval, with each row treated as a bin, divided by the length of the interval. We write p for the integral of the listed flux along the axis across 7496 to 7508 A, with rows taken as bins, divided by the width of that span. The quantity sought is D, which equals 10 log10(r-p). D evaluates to -15.2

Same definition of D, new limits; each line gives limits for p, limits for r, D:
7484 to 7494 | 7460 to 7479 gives -15.3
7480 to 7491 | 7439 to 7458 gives -15.8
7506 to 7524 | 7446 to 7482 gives -18.5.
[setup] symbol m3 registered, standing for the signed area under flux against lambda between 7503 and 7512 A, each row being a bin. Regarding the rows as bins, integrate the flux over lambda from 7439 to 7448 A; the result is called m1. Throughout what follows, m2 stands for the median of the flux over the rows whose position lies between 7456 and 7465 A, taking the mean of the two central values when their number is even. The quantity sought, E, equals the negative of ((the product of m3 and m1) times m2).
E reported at -154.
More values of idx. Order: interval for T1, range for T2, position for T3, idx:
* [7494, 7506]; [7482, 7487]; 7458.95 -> 1.25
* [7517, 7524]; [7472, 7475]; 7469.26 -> 1.24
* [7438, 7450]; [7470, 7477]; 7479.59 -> 1.22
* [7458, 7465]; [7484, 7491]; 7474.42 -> 1.28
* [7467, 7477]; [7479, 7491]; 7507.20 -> 1.24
